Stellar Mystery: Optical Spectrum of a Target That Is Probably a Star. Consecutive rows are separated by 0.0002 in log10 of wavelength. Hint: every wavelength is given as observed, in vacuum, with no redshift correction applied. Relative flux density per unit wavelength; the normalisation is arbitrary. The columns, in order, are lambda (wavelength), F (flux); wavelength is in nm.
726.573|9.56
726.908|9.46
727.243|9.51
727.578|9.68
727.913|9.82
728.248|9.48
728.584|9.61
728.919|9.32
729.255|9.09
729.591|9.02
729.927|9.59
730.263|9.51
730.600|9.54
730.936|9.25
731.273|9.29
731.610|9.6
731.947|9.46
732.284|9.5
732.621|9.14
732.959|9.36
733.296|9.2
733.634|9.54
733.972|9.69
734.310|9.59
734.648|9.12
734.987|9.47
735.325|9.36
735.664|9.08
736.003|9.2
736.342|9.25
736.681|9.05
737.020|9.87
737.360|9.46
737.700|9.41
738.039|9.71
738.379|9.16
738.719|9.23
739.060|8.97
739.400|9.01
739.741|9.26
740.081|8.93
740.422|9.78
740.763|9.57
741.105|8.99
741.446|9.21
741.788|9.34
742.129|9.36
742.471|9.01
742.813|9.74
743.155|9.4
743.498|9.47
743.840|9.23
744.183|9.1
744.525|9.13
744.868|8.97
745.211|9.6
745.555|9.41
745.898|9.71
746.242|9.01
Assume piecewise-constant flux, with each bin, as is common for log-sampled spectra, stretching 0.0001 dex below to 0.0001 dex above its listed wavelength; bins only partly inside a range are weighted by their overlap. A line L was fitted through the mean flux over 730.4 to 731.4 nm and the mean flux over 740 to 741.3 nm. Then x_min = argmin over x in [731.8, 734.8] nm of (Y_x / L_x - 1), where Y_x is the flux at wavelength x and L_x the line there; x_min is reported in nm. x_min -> 734.648 nm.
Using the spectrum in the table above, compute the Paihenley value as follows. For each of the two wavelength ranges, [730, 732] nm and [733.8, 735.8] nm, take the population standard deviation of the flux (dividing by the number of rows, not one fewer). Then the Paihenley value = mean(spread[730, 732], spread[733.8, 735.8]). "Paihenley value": 0.177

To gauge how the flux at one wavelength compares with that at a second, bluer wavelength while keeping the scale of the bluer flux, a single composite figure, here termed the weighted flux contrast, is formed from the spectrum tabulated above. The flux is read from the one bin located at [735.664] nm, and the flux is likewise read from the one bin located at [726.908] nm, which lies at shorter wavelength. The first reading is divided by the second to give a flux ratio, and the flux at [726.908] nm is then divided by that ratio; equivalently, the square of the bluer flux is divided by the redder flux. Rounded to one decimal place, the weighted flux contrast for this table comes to 9.9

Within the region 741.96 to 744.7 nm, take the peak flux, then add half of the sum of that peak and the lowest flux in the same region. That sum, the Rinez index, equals 19.1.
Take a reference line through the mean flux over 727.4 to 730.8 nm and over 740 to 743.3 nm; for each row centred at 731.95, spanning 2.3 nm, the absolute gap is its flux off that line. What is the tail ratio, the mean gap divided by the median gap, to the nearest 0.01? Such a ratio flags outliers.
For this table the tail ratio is 0.89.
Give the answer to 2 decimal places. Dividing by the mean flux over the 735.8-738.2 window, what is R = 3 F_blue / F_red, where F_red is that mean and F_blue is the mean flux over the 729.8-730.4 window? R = 3.04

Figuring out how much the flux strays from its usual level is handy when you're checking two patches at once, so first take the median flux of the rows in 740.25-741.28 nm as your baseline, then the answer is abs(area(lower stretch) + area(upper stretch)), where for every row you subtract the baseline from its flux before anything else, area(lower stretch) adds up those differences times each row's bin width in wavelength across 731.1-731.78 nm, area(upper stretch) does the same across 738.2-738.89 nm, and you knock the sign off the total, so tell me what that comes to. 0.34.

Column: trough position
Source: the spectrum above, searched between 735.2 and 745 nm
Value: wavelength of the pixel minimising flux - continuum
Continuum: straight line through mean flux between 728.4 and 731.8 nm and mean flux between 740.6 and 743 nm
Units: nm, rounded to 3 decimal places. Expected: 740.081 nm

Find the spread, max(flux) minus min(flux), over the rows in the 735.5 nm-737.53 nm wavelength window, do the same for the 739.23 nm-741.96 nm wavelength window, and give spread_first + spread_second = 1.67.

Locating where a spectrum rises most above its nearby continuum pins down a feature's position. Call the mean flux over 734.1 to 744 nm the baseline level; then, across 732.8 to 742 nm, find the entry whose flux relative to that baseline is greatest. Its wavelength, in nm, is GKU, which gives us 737.020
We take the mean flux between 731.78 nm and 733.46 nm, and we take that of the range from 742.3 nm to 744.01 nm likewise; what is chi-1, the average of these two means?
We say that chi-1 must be 9.35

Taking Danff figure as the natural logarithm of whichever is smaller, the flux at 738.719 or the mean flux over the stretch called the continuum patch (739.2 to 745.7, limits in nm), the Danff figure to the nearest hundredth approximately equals 2.22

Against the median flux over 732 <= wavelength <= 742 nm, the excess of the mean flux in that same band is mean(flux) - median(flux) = 0.07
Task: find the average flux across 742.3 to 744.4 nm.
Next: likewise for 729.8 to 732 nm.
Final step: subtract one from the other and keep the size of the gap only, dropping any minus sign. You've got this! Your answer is 0.14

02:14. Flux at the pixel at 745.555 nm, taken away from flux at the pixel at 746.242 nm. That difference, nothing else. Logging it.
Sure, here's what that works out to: -0.40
